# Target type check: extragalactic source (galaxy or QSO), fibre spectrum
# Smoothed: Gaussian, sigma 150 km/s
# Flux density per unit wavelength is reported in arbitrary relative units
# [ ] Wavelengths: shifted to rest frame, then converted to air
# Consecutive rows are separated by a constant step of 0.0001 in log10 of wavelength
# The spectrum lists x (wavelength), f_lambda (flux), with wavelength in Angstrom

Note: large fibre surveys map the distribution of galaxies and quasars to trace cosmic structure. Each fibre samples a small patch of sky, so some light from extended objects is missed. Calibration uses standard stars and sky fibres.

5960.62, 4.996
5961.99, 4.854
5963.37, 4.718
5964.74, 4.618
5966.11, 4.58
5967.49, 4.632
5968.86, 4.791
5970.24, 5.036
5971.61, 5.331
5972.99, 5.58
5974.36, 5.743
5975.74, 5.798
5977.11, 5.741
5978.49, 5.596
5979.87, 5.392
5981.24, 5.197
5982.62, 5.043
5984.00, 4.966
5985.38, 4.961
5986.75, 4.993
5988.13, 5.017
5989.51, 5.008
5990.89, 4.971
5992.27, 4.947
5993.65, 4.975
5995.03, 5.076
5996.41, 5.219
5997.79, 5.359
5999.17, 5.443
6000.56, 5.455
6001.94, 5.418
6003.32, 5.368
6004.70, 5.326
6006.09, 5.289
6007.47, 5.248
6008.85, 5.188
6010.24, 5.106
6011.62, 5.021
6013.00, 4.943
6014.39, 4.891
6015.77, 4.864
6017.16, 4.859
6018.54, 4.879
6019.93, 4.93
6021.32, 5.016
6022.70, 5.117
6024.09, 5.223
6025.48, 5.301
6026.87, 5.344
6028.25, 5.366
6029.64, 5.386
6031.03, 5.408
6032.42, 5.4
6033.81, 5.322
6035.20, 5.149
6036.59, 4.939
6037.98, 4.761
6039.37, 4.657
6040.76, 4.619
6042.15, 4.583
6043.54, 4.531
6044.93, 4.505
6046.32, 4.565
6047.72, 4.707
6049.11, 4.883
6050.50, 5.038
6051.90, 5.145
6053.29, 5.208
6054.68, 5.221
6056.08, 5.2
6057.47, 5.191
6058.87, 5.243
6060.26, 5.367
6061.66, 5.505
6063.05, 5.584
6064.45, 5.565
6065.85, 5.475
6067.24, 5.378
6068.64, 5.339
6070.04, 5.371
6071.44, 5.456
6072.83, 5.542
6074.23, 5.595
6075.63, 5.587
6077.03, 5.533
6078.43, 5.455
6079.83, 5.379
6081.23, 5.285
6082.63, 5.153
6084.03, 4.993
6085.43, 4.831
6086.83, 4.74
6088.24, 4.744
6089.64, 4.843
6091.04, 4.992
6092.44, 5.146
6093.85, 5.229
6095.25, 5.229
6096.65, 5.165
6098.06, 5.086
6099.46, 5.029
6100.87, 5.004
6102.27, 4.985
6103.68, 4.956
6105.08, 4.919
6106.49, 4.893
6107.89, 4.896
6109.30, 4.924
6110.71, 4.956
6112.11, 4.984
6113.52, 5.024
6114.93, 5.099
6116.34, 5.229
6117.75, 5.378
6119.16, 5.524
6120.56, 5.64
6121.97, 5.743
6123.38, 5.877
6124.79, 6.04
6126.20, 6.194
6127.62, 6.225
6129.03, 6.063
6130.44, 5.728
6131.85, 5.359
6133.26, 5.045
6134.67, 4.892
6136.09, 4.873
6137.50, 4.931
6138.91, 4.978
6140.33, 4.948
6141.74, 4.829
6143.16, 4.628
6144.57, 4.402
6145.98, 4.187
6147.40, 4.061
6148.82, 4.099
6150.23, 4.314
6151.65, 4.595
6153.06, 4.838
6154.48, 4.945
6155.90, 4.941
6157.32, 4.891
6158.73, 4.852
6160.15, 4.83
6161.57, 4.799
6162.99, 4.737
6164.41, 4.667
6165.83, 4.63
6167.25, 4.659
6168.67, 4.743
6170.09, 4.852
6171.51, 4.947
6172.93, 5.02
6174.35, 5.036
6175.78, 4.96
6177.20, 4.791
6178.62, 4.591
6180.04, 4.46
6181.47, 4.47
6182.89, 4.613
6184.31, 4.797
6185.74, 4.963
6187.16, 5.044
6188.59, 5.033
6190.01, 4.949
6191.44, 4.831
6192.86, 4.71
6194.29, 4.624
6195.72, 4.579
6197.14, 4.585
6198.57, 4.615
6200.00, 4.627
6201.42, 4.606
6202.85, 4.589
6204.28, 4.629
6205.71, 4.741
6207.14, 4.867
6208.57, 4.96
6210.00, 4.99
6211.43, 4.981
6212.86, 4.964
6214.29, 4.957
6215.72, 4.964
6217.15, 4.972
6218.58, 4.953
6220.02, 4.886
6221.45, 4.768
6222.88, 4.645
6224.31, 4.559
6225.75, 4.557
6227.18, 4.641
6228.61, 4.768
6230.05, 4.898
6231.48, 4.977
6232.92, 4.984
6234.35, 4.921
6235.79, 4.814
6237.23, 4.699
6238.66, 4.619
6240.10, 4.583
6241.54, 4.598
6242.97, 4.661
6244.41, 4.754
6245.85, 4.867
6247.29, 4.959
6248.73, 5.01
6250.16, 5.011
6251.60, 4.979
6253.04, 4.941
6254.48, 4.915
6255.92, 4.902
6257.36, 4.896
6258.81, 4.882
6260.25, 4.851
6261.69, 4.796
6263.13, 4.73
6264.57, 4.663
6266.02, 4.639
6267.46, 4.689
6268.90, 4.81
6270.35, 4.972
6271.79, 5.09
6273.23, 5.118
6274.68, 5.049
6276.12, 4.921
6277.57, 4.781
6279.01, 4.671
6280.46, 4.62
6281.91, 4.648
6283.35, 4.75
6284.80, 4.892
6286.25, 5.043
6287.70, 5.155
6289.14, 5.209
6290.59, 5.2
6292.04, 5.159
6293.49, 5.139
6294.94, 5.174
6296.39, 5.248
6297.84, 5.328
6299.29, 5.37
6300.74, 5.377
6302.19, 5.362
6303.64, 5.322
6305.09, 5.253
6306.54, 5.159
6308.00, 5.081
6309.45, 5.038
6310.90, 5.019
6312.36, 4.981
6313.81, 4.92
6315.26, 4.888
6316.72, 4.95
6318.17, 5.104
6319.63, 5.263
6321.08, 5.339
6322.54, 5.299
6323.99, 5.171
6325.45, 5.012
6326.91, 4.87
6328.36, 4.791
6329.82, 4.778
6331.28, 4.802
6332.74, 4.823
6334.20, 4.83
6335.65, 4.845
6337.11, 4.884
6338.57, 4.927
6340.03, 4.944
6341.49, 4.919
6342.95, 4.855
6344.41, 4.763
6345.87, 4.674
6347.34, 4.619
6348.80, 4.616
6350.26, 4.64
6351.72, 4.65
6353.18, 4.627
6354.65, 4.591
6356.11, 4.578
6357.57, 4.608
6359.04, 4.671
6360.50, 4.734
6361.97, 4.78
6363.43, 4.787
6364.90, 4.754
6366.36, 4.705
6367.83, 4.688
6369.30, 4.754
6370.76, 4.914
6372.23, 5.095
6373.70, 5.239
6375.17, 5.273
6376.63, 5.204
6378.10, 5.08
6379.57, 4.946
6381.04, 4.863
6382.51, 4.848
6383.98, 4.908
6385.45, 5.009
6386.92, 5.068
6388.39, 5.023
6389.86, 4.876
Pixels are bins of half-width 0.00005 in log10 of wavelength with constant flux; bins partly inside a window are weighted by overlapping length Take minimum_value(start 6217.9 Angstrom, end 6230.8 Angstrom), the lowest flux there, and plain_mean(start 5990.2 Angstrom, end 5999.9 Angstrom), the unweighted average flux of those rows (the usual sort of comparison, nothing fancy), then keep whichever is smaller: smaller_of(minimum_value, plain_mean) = 4.56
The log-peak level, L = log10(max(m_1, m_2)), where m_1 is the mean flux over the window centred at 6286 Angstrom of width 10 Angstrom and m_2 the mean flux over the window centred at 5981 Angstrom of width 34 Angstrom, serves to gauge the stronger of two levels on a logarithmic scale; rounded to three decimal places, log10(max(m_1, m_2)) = 0.711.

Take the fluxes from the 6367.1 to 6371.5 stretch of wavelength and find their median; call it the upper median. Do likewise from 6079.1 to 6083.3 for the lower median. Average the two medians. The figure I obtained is 5.02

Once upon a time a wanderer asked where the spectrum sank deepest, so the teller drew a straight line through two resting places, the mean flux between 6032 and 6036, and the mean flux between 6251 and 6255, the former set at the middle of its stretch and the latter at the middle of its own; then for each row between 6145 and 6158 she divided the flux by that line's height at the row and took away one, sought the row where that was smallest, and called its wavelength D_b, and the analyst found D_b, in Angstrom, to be 6147.40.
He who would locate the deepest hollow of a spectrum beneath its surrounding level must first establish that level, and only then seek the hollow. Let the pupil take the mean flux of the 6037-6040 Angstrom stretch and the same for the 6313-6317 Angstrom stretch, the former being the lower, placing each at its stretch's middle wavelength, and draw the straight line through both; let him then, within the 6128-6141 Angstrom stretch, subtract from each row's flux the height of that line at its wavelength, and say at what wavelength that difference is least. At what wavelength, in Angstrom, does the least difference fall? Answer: 6136.09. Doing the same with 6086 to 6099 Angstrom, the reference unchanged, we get 6086.83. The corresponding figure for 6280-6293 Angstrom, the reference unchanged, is 6280.46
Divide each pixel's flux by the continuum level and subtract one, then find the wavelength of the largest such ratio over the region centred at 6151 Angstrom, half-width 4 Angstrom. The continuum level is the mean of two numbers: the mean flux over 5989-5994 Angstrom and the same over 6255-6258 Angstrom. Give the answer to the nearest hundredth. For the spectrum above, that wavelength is 6154.48 Angstrom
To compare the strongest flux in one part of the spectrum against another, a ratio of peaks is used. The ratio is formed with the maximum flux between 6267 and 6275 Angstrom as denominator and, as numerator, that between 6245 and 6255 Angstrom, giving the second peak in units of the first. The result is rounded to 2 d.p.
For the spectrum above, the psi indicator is 0.98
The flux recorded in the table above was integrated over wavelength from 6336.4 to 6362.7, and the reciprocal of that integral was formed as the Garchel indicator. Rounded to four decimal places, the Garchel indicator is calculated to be 0.0080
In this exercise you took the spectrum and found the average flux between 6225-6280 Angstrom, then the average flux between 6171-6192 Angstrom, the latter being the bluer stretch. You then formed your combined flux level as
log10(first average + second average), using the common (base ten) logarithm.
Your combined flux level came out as 0.99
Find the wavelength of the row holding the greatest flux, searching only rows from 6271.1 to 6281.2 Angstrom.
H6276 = 6273.23 Angstrom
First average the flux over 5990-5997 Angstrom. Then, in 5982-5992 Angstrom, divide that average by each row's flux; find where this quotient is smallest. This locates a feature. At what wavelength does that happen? 5982.62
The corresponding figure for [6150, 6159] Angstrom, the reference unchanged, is 6154.48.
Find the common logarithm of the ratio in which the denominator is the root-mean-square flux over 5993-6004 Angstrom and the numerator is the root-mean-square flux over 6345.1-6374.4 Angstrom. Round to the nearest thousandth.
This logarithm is -0.048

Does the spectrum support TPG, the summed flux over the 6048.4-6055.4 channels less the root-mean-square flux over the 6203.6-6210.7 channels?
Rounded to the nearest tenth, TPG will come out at 20.7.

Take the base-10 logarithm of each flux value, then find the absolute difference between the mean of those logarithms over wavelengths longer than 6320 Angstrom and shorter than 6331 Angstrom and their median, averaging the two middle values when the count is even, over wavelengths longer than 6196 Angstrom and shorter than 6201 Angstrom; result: 0.038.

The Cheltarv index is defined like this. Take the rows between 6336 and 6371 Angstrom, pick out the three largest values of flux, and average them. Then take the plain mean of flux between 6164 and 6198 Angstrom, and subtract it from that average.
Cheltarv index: 0.2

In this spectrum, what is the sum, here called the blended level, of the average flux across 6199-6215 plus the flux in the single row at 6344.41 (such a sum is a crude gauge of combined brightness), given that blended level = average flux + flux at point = 9.6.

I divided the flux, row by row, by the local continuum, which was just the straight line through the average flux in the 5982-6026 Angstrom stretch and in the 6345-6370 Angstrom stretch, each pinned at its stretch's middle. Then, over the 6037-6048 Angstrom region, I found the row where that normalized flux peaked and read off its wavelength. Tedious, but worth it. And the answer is 6037.98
